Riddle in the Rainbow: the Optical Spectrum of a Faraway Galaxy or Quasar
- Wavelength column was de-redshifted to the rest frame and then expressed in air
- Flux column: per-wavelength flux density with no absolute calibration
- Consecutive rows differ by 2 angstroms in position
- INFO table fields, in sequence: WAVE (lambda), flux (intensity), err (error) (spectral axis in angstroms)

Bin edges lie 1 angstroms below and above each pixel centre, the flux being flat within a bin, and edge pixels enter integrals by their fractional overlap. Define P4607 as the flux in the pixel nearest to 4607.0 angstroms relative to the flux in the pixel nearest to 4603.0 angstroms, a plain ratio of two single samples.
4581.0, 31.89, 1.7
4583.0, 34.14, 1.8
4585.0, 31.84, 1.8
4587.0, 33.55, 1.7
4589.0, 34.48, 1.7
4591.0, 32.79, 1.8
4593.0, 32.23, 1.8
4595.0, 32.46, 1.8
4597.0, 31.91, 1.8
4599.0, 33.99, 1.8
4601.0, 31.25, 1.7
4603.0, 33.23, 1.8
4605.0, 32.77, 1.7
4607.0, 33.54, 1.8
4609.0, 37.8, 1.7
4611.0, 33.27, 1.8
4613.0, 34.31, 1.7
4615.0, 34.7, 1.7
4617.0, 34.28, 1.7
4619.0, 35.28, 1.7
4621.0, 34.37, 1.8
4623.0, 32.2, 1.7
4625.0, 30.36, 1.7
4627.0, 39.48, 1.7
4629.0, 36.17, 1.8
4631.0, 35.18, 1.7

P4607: 1.01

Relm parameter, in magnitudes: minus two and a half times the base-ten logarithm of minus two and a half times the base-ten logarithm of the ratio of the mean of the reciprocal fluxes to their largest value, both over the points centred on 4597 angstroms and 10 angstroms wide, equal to 3.6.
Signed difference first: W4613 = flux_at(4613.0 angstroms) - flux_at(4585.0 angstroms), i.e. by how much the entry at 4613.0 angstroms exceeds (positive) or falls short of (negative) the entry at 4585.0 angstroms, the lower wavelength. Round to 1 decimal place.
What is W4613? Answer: 2.5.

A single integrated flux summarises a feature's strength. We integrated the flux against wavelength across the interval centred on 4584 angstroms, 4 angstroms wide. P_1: 132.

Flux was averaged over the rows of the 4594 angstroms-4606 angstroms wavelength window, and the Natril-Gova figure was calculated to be 32.6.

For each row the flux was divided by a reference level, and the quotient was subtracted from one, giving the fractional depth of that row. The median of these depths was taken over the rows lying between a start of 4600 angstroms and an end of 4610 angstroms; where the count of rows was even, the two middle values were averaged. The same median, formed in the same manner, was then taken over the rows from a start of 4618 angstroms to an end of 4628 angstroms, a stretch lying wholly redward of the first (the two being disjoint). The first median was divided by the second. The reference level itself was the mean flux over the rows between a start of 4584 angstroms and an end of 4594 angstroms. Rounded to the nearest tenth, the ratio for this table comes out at 0.2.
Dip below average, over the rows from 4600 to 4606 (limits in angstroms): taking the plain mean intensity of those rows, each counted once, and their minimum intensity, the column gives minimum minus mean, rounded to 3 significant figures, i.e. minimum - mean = -1.17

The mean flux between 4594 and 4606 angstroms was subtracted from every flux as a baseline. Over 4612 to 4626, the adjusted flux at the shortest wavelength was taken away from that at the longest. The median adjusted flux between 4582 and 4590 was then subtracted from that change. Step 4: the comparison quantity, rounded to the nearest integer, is -5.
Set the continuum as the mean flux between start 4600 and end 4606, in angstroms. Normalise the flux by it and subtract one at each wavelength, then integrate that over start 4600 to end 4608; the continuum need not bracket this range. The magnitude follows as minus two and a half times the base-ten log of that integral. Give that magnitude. 2.9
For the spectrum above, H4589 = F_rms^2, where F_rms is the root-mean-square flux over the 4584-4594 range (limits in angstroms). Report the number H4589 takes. 1088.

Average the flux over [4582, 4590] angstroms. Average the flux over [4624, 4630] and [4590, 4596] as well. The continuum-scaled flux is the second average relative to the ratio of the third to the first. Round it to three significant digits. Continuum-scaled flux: 36.4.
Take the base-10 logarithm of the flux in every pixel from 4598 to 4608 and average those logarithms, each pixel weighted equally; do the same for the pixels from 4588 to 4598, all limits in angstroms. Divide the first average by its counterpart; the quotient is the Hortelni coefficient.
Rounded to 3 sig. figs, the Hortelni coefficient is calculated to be 1.00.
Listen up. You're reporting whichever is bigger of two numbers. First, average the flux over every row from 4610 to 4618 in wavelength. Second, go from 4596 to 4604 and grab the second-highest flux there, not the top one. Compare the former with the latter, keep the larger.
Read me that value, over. 34.1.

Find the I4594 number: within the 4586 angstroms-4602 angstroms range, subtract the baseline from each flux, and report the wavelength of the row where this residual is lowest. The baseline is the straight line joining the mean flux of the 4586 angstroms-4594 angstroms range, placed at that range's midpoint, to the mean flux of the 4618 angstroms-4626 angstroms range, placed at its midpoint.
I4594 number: 4601.0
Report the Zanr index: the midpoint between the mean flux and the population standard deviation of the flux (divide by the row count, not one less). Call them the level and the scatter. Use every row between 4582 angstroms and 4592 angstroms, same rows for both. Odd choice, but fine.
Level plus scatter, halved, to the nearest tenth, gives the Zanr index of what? 17.2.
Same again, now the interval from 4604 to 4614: 18.1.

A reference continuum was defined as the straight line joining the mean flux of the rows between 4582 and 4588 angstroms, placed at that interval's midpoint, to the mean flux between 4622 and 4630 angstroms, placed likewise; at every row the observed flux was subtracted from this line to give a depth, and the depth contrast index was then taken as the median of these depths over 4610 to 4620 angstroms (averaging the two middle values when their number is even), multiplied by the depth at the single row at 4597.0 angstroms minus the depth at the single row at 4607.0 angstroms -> -0.25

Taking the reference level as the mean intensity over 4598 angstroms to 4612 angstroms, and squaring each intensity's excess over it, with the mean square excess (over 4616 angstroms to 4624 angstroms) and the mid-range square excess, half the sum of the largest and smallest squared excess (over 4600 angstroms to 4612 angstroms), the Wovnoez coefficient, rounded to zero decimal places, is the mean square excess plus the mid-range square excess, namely 10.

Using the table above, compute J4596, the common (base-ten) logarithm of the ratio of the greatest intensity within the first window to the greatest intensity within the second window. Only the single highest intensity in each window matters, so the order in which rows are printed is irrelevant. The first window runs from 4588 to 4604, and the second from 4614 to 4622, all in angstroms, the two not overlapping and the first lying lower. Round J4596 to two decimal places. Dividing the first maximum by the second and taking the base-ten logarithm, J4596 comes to -0.01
